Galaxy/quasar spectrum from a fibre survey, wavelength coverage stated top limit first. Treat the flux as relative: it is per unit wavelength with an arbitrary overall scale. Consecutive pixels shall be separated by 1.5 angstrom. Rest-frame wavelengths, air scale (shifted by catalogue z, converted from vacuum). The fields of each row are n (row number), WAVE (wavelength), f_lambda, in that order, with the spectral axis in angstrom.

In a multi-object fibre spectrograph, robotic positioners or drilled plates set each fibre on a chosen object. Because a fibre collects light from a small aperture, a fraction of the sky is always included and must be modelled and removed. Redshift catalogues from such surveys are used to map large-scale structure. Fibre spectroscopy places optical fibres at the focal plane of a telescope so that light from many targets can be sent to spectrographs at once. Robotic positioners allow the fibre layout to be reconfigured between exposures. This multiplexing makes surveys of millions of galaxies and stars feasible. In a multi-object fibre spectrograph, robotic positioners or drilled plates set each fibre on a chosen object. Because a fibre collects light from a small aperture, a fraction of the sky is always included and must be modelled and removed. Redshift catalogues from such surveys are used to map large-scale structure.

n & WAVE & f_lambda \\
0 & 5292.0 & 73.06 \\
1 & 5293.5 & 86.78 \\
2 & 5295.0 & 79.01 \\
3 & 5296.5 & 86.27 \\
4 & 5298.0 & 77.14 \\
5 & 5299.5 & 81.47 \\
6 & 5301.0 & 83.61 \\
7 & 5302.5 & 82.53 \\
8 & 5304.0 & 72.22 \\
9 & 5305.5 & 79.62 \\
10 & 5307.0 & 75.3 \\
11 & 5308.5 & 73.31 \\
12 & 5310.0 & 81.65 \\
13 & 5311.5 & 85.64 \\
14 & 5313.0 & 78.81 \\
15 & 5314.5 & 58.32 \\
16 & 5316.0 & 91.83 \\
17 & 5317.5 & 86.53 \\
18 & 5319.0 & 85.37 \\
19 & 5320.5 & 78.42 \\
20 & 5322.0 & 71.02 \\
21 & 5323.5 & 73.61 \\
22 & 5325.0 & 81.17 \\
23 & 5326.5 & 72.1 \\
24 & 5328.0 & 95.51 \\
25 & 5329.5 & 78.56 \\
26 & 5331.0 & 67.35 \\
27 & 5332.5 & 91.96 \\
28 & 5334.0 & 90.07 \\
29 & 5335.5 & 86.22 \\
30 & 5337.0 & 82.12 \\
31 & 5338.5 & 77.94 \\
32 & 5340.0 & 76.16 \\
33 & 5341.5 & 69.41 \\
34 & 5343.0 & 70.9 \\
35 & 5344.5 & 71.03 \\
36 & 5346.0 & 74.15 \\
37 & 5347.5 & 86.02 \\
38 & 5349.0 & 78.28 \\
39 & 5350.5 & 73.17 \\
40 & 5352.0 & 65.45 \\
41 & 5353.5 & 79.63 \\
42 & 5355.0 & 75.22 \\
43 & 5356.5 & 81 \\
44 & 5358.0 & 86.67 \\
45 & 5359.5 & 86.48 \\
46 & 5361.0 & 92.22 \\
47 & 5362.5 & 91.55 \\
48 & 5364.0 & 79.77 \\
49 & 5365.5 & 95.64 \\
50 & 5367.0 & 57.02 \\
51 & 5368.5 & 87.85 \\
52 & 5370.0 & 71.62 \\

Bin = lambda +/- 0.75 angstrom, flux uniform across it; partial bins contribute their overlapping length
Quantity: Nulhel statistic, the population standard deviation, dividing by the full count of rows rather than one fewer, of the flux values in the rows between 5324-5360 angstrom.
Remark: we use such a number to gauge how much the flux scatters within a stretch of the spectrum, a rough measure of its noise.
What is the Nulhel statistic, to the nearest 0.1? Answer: 7.8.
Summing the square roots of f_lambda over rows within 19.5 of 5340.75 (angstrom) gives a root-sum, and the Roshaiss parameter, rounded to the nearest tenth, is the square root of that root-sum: 15.2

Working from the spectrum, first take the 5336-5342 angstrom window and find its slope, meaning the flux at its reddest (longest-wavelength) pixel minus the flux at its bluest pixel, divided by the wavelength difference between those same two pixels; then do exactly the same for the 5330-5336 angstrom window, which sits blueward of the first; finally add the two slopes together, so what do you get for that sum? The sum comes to 1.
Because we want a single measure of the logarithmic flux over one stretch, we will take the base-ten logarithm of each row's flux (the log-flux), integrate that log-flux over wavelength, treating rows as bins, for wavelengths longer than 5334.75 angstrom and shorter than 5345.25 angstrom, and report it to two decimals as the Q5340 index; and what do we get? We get 19.75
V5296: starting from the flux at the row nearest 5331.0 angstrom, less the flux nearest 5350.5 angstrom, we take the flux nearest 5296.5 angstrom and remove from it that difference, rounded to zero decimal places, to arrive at 92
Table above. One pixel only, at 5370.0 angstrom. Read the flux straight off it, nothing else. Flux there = 71.62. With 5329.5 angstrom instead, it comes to 78.56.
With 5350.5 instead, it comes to 73.17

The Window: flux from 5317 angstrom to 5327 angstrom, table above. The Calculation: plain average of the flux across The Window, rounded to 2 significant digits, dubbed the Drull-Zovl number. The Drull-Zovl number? 78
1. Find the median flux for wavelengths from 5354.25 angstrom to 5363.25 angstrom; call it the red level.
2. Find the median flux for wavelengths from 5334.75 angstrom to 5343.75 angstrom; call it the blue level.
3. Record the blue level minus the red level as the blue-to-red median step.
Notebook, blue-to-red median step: -10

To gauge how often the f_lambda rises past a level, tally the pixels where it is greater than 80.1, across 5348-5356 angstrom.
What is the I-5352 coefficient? 0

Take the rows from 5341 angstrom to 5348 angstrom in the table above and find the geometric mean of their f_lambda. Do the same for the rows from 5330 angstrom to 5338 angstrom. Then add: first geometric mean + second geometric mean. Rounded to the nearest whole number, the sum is 157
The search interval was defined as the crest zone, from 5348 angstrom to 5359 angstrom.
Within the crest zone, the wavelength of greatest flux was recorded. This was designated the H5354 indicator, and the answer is 5358.0 angstrom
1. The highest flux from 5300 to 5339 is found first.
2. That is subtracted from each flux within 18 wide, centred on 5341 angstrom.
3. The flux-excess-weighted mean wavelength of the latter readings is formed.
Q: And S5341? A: 5342.1 angstrom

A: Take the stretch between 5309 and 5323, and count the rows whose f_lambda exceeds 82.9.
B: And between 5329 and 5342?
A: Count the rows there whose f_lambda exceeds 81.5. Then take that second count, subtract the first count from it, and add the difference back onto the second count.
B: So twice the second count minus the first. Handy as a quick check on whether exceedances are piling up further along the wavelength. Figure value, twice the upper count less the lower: 4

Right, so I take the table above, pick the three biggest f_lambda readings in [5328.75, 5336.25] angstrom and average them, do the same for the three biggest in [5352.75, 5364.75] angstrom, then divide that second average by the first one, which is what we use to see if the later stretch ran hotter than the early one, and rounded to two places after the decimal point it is 1.01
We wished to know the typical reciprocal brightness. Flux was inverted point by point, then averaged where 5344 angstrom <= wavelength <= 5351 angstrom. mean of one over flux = 0.0131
